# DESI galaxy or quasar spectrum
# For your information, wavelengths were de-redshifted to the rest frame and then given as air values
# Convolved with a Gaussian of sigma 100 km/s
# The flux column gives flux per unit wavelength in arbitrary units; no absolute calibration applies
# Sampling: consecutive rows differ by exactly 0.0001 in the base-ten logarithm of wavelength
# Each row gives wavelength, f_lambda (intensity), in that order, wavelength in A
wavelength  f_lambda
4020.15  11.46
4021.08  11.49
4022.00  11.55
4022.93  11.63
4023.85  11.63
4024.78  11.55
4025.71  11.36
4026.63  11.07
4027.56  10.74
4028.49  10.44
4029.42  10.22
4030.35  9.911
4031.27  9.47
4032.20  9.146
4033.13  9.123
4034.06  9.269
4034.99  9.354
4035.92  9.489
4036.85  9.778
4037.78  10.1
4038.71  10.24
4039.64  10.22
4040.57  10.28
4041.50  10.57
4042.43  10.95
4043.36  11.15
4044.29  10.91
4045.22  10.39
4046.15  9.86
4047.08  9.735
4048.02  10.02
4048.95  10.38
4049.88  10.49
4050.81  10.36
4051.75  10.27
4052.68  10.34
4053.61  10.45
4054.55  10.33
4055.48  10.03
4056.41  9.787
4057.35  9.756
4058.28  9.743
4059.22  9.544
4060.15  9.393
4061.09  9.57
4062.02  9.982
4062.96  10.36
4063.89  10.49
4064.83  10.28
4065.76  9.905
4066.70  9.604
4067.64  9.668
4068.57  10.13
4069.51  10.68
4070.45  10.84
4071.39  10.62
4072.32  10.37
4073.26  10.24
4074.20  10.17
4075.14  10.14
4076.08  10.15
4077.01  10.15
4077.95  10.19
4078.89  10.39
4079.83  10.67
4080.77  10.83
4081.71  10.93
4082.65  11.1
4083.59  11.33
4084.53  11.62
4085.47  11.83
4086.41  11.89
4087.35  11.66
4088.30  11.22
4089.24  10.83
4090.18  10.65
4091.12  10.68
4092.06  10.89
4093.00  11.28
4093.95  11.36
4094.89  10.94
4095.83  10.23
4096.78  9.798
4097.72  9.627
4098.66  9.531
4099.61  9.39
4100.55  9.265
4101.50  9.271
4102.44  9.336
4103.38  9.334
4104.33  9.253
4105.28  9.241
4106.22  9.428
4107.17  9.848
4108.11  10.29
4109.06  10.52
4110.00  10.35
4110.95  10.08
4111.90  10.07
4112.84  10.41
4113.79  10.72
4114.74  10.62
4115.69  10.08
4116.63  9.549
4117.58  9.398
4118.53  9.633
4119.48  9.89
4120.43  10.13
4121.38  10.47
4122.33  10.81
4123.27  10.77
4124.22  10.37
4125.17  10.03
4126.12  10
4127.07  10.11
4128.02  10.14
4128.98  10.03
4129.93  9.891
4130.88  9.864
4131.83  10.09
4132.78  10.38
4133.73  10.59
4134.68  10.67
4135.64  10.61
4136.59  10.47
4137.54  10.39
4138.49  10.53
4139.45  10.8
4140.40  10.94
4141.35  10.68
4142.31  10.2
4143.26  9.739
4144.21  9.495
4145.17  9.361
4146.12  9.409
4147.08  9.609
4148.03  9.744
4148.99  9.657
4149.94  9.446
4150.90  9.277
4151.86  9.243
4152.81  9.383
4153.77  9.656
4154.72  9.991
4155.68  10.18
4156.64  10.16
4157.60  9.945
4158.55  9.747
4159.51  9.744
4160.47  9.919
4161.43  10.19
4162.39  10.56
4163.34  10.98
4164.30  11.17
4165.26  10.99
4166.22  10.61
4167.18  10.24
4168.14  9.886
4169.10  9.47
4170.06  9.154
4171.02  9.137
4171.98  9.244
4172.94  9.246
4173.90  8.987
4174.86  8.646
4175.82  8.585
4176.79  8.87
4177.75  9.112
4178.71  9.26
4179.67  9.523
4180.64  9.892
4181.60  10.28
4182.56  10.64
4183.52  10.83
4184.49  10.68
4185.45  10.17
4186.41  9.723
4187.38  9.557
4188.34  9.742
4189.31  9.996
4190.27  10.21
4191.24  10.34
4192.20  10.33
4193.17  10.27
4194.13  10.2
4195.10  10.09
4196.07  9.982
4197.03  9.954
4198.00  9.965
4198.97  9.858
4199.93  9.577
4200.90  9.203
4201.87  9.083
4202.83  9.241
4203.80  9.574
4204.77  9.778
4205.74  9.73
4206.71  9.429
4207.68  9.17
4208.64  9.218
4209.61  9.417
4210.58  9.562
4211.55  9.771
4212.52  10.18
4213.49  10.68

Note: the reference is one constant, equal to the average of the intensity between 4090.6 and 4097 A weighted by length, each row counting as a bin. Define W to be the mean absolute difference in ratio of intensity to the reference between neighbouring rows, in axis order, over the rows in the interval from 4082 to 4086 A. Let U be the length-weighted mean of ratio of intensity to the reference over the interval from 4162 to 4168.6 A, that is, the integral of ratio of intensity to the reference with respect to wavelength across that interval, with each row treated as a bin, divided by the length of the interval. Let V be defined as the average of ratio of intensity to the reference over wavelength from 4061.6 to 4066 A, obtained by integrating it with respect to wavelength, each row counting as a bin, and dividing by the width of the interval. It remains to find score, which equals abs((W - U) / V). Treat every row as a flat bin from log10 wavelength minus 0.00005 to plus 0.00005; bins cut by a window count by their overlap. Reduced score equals 1.02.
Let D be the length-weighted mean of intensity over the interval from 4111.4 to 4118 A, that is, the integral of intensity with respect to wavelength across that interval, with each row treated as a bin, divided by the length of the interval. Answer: 10.1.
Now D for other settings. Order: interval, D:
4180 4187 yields 10.3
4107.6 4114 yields 10.3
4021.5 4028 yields 11.4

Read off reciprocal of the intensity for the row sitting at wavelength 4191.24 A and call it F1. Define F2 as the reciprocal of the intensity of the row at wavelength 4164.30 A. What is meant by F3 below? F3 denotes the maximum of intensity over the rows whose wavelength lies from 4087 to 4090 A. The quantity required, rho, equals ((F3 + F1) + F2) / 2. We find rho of 5.9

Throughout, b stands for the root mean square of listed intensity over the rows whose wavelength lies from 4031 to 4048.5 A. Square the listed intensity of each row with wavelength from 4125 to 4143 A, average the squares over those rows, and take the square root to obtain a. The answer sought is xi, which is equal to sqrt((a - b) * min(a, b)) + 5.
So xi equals 6.80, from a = 10.3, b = 10.02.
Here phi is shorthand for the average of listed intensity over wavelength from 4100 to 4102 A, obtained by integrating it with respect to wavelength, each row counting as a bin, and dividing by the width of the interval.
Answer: 9.3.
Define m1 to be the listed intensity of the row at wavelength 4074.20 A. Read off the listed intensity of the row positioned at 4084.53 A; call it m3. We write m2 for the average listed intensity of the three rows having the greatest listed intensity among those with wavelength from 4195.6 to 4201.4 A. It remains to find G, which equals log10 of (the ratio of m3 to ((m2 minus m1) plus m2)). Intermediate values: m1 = 10.17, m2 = 10.0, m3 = 11.62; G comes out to 0.08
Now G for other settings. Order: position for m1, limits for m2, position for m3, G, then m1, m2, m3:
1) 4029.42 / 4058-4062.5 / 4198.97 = 0.02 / 10.22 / 9.8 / 9.858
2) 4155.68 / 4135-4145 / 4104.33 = -0.09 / 10.18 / 10.8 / 9.253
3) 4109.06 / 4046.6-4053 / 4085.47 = 0.06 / 10.52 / 10.4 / 11.83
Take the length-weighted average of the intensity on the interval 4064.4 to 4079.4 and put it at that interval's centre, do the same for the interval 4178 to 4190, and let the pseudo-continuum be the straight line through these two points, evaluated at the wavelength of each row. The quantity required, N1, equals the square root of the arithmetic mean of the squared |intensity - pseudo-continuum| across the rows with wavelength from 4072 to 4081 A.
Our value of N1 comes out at 0.26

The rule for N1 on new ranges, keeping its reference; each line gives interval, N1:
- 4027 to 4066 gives 0.53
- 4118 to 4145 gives 0.42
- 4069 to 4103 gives 0.80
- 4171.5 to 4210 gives 0.63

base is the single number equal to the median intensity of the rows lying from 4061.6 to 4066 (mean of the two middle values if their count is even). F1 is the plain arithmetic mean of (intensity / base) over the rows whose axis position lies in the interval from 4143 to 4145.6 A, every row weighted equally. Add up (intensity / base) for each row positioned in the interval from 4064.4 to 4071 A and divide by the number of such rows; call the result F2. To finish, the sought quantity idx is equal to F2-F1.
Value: 0.06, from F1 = 0.93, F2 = 0.99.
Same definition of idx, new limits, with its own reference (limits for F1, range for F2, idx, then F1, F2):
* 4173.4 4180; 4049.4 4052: 0.13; 0.88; 1.01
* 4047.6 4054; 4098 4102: -0.09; 1.00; 0.91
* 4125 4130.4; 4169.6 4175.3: -0.09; 0.98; 0.88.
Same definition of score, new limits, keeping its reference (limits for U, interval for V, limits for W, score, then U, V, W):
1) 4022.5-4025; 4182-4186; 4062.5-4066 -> 1.08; 1.08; 0.98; 0.0221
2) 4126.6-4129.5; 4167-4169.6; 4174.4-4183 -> 1.00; 0.93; 0.91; 0.0246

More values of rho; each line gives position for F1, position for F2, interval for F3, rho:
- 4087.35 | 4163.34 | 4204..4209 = 5.0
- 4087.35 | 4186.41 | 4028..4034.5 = 5.3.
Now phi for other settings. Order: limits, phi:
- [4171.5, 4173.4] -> 9.2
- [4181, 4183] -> 10.5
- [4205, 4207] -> 9.6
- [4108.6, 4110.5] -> 10.4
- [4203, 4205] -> 9.6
